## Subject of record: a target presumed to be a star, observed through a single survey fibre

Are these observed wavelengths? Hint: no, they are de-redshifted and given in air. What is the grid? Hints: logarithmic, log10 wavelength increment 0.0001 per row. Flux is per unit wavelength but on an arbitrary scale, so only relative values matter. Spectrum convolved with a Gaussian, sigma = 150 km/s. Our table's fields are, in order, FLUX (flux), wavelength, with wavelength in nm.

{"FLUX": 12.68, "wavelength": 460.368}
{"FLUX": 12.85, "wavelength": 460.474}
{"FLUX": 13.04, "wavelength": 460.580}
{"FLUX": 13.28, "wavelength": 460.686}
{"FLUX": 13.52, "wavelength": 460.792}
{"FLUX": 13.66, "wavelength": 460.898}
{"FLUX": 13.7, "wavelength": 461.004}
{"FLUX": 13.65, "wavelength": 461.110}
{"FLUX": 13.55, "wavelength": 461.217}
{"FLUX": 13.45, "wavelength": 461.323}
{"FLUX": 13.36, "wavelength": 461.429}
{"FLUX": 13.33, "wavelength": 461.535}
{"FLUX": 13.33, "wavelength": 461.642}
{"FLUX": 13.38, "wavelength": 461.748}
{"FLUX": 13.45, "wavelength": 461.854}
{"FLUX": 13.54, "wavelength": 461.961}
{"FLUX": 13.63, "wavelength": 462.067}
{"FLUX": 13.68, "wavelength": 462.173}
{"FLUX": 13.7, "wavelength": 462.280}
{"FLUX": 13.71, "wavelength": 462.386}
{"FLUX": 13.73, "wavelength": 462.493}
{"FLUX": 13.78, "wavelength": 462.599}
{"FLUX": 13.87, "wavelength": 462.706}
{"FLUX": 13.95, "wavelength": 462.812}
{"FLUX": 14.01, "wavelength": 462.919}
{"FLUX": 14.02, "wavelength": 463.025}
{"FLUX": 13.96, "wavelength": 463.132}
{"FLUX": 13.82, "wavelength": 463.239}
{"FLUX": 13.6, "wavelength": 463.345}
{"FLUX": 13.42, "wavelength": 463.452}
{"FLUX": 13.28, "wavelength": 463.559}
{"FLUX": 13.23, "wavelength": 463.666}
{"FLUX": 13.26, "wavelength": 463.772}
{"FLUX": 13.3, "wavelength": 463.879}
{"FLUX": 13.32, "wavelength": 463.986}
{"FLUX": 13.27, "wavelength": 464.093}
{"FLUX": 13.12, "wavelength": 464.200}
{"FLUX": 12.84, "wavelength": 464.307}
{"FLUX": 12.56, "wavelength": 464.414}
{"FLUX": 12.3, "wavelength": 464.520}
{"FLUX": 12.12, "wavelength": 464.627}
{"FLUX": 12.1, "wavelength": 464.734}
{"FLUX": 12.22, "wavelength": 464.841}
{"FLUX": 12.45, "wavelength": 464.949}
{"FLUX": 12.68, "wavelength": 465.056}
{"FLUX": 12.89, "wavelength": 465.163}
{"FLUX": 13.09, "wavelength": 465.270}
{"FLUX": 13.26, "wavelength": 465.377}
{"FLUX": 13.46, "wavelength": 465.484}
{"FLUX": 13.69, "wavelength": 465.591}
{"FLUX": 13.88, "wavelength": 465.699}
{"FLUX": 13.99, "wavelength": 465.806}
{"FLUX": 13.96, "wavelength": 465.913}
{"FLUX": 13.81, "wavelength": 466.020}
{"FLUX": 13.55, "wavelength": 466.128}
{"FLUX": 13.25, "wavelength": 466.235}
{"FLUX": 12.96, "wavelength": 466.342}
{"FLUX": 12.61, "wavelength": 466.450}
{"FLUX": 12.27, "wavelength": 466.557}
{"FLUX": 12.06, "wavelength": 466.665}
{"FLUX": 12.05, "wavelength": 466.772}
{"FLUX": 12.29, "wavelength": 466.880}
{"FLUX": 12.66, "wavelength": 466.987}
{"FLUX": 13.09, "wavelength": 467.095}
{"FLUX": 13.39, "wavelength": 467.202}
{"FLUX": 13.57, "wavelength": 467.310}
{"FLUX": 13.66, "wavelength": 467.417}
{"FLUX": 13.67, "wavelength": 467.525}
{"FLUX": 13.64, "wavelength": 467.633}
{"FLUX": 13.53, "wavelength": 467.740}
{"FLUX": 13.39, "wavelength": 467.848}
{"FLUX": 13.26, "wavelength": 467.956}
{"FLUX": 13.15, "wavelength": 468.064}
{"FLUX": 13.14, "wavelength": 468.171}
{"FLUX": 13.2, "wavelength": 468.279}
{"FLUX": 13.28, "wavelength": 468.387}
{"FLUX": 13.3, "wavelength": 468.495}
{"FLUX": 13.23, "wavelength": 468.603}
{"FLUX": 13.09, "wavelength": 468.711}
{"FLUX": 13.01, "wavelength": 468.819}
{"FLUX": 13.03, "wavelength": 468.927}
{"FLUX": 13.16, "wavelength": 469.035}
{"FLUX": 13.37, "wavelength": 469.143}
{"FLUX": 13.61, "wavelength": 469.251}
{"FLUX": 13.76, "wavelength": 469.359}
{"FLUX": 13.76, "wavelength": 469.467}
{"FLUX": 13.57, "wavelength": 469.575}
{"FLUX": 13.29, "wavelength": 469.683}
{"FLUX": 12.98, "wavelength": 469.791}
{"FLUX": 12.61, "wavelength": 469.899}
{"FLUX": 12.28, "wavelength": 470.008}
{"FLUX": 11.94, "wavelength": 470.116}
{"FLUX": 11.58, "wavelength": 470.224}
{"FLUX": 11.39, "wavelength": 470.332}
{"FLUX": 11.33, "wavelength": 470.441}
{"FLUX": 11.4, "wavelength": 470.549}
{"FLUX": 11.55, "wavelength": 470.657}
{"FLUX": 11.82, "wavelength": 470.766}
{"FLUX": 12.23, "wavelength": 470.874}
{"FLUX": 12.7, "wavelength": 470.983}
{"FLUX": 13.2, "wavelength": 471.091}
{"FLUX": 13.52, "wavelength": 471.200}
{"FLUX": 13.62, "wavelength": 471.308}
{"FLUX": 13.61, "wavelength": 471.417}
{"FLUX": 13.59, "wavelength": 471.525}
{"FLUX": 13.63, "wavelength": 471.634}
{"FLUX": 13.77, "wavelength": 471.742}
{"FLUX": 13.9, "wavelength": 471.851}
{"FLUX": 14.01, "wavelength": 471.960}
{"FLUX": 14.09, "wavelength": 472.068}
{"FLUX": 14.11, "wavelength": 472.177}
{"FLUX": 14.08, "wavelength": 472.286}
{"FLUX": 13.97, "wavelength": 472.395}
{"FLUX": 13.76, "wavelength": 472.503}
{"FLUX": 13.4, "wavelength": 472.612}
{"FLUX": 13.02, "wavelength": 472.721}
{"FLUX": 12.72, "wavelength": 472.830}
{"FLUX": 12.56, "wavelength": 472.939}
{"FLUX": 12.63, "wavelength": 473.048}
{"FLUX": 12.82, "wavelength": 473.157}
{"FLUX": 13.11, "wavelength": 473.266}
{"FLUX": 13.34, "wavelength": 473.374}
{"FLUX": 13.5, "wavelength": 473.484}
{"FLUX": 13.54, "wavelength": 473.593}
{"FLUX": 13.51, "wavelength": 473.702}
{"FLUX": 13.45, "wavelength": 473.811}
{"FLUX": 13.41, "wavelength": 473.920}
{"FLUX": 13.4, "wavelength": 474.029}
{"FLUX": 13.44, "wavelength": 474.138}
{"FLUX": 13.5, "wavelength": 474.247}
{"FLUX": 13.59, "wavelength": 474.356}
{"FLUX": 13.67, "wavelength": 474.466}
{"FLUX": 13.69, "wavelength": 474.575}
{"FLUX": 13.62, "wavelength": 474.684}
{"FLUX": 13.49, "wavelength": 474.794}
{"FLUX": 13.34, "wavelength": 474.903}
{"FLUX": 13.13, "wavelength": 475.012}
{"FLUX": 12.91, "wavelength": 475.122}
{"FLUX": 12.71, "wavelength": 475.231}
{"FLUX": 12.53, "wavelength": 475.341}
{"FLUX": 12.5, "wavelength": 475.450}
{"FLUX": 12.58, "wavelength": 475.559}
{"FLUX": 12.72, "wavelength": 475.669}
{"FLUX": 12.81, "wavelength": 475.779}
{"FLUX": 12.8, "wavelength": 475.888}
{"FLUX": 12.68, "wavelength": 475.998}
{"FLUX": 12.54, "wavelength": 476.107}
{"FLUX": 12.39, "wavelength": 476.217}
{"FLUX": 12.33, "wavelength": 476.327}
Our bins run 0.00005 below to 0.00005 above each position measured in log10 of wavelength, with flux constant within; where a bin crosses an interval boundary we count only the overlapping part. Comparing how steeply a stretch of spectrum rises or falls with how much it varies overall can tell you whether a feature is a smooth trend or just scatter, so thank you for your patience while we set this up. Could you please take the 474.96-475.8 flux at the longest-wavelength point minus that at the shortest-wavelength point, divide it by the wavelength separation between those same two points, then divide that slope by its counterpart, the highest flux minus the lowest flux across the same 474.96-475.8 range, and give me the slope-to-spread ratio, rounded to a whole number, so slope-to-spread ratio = -1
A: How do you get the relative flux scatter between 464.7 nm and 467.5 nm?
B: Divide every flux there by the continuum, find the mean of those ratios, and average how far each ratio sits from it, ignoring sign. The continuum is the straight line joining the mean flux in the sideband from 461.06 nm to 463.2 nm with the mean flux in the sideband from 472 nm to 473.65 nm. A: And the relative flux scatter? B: 0.041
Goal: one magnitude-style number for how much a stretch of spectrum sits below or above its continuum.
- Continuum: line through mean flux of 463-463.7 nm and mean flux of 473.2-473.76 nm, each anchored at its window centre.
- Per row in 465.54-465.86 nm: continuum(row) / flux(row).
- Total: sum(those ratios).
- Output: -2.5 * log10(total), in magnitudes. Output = -1.2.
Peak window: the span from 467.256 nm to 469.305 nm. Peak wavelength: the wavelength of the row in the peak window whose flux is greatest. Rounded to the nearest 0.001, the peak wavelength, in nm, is 467.525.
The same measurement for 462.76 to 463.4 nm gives 463.025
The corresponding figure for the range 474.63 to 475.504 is 474.684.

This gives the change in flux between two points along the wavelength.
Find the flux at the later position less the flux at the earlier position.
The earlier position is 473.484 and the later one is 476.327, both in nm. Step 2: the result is -1.2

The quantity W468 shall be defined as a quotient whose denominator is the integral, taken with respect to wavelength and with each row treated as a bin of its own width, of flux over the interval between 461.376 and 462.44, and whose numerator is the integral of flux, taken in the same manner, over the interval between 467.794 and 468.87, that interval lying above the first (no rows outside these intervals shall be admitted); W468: 0.99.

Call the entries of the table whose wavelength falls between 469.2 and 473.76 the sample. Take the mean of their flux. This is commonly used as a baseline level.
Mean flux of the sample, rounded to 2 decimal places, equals 13.07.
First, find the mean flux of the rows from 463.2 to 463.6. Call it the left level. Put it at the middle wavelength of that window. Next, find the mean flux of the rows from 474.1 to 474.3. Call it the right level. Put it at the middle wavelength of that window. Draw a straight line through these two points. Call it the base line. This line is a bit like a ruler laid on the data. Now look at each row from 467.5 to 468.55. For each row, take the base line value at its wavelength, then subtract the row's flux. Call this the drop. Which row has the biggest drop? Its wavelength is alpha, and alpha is 468.171 nm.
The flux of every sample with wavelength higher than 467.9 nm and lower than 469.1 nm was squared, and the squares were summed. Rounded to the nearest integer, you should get 1908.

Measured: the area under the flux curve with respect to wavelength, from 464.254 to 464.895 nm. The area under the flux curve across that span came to 7.9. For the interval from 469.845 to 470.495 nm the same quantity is 7.7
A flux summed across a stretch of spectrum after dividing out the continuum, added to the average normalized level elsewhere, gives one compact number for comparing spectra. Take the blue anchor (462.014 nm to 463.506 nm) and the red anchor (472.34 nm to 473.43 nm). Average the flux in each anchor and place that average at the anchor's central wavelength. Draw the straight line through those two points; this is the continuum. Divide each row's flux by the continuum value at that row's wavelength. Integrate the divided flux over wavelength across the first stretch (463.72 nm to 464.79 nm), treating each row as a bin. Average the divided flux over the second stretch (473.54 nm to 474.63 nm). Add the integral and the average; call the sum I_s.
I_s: 2.04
